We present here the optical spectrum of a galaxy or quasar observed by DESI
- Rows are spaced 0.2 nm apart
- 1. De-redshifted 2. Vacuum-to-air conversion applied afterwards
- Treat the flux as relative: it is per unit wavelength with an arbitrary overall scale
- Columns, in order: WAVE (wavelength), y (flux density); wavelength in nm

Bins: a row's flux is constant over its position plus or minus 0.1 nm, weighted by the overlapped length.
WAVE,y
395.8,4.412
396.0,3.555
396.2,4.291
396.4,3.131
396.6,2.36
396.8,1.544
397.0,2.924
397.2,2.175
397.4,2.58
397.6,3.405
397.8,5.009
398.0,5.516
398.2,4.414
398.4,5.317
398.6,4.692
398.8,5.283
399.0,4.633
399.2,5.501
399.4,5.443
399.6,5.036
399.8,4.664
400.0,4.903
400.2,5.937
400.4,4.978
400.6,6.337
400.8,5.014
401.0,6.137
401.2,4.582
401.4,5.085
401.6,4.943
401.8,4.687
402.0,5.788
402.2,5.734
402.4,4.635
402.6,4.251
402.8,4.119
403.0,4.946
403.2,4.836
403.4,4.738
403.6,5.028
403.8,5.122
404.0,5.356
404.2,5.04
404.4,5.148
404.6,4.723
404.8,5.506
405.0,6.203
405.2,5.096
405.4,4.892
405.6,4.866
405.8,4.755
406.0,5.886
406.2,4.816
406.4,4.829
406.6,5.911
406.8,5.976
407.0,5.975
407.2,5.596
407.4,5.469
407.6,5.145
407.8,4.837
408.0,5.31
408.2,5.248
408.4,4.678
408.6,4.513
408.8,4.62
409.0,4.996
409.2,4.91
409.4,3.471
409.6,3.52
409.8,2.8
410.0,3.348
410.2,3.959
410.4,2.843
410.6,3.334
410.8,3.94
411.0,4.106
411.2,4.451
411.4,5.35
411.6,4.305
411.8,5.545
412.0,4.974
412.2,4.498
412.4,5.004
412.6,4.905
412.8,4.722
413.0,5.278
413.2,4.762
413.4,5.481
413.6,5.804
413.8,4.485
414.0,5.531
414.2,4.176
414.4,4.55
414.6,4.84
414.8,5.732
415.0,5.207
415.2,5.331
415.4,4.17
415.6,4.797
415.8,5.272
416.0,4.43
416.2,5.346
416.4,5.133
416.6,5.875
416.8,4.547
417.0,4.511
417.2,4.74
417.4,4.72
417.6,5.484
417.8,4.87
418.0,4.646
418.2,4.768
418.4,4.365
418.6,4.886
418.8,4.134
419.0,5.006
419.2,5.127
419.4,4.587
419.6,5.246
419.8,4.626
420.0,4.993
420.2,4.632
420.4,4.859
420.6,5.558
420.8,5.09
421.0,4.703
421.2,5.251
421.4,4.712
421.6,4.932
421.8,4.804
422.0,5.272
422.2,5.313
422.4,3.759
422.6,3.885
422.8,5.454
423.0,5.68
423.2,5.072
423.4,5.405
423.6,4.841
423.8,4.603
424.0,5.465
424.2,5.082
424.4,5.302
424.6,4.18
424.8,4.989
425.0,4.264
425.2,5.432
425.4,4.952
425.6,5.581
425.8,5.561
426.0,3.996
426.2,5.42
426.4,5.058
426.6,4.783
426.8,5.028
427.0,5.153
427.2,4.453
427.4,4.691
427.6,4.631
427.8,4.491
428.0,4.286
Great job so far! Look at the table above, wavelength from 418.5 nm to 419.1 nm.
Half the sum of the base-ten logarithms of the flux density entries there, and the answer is 1.00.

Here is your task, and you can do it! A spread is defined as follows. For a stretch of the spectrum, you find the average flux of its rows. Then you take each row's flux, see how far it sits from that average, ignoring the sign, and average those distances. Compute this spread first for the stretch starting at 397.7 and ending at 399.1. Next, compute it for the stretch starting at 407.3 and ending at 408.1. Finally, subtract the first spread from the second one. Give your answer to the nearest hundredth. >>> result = -0.14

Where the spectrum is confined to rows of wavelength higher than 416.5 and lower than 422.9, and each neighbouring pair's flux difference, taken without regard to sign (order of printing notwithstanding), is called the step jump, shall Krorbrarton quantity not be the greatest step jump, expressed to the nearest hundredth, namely 1.57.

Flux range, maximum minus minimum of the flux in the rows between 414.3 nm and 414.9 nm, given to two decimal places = 1.18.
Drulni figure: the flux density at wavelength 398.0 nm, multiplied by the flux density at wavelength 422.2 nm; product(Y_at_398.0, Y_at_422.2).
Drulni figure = 29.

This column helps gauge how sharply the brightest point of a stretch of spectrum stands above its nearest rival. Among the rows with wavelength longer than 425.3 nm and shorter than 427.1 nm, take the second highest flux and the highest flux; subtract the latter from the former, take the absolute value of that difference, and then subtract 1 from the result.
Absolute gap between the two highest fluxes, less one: -0.98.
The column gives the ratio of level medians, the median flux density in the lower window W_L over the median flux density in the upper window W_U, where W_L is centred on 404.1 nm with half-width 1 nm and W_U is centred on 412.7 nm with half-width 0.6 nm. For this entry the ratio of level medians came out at 1.05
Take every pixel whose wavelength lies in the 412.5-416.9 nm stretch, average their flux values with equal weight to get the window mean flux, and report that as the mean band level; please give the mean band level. 5.0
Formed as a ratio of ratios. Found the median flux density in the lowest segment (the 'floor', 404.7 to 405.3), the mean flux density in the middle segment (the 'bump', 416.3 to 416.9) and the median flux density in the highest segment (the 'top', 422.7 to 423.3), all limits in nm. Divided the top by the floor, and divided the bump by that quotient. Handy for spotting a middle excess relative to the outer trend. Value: 5.2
